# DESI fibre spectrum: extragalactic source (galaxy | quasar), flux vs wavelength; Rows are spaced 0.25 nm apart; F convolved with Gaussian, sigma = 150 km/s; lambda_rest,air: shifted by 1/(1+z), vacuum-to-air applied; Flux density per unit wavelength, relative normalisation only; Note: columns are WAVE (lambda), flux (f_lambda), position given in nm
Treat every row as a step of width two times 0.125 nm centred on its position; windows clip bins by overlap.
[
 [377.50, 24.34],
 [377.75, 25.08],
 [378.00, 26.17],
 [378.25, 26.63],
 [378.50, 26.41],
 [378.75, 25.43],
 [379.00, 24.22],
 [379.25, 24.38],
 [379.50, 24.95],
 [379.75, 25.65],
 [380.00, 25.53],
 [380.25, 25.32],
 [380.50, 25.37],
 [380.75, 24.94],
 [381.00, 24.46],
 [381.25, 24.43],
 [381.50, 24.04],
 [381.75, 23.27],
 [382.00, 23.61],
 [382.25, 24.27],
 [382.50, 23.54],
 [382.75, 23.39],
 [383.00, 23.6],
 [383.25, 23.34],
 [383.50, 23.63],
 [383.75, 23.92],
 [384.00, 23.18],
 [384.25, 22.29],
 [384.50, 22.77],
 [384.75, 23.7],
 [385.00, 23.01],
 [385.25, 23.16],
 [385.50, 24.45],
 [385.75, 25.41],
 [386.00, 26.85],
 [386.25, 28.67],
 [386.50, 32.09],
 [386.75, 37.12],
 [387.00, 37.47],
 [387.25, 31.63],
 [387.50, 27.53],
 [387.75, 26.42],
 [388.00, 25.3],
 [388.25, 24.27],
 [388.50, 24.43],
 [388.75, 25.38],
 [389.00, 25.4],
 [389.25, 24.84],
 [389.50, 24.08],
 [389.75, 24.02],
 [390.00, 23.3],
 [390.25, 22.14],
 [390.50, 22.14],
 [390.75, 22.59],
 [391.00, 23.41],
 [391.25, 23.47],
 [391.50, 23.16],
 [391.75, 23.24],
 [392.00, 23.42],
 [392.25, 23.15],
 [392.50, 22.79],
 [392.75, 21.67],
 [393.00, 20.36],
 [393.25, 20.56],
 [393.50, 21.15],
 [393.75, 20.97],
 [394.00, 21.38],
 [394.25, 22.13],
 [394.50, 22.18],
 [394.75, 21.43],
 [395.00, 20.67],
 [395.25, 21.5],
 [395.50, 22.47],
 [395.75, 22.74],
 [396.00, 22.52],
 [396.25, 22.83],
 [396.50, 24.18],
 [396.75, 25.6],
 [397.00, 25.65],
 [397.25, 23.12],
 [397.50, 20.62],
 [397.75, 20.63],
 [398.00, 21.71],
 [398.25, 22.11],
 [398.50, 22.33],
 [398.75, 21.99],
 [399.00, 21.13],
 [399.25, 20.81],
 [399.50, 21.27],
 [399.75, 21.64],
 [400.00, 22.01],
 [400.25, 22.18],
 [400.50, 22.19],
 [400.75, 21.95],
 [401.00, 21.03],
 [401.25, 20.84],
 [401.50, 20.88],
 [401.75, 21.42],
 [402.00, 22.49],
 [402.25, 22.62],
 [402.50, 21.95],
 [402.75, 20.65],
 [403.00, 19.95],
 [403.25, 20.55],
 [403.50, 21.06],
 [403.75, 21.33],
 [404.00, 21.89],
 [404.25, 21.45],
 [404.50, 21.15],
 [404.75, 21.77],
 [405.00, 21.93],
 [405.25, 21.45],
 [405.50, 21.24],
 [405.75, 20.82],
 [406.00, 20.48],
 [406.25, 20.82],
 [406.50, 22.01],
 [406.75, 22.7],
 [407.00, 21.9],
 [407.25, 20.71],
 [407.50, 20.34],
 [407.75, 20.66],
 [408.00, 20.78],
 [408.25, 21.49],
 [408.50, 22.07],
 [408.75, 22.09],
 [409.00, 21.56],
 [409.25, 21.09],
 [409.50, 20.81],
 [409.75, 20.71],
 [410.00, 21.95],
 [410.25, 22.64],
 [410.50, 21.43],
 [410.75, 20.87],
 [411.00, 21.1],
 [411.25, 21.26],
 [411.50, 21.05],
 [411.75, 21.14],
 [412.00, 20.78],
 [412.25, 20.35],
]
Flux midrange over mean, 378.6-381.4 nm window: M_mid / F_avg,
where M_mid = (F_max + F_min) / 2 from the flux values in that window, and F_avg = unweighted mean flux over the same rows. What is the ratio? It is 1.00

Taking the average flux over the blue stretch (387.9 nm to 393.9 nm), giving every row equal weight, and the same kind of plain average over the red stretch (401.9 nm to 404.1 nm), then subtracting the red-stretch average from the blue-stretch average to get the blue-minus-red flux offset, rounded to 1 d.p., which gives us 1.7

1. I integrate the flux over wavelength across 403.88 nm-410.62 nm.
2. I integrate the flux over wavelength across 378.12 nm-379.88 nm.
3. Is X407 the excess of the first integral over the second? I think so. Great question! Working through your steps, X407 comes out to 100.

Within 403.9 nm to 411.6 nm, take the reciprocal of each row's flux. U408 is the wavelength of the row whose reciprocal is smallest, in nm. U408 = 406.75 nm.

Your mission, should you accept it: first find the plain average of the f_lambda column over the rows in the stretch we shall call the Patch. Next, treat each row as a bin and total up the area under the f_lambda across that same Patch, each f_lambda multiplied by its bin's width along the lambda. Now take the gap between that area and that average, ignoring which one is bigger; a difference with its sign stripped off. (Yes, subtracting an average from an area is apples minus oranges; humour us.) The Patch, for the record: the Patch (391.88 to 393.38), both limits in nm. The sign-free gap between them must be 11.0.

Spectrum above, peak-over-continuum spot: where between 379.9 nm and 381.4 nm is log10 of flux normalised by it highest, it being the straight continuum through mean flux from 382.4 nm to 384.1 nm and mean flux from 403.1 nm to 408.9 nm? 380.00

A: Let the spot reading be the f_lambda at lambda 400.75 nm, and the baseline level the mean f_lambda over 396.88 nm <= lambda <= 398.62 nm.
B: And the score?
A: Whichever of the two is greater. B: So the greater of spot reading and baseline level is 22.3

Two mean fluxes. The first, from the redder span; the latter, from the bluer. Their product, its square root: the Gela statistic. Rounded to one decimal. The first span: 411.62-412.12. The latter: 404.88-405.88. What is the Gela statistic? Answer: 21.2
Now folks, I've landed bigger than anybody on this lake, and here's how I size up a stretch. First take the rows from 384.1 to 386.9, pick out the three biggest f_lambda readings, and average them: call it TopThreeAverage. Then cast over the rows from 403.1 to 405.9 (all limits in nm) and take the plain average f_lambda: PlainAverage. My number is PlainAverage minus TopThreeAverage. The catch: -11.3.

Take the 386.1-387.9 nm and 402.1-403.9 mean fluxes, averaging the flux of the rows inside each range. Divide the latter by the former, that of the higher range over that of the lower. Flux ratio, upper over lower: 0.67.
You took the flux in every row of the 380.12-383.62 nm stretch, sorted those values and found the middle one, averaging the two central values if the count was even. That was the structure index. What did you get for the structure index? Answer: 23.8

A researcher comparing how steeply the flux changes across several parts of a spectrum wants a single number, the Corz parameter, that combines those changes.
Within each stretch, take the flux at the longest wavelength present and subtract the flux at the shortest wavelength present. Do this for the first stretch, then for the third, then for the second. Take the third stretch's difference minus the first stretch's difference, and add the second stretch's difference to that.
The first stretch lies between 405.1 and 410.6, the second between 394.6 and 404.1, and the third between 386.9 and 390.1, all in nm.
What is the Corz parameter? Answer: -13.7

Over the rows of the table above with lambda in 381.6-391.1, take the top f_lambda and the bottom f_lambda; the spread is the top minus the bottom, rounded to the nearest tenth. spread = 15.3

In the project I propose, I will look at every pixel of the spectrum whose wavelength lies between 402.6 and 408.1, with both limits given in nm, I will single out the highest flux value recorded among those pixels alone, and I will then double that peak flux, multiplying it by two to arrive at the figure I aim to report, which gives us 45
